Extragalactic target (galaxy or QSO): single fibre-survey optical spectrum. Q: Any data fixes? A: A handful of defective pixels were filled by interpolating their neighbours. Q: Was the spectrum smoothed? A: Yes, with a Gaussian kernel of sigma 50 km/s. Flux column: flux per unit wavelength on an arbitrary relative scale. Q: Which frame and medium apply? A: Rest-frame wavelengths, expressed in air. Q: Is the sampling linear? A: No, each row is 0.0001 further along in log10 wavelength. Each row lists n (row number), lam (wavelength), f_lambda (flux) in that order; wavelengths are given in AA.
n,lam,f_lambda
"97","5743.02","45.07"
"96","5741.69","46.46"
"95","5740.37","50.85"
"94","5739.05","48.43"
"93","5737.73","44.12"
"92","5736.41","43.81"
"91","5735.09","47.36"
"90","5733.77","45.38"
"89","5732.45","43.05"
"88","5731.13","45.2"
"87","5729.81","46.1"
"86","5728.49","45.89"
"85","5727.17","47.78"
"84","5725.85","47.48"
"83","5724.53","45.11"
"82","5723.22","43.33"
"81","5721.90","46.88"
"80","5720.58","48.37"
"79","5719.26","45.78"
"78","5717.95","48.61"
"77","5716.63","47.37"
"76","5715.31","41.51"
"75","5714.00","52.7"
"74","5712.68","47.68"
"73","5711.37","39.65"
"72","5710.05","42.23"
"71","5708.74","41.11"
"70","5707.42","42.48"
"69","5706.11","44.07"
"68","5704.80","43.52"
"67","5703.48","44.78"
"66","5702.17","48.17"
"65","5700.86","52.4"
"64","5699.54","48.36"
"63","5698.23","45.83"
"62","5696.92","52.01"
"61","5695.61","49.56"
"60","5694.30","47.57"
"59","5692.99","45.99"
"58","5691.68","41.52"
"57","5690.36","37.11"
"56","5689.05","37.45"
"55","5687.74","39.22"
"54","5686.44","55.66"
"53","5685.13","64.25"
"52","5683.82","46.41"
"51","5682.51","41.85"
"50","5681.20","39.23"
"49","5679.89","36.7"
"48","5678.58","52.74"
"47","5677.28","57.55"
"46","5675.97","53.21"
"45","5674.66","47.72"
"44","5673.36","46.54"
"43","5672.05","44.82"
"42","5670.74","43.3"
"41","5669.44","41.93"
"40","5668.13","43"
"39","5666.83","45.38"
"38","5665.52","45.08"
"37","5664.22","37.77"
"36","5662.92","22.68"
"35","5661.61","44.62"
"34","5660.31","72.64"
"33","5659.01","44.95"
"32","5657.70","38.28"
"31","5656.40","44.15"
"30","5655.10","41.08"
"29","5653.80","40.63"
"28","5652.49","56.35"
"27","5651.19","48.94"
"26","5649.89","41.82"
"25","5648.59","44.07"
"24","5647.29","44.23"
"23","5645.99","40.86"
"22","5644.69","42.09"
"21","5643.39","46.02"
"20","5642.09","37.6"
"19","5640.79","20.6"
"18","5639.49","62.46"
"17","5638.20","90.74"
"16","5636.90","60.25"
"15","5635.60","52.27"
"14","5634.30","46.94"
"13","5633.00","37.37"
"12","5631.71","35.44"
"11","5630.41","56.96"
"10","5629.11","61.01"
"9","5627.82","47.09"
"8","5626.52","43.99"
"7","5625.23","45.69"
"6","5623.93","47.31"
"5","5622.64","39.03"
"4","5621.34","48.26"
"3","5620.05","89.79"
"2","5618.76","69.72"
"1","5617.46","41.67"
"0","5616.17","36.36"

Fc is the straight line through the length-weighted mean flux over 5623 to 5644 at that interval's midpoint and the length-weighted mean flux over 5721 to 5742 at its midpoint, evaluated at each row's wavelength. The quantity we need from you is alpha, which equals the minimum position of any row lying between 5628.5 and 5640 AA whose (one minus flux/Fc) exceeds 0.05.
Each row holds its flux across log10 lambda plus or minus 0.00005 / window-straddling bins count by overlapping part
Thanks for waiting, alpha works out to 5631.71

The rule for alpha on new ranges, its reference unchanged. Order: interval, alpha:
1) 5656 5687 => 5656.40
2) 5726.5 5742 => 5732.45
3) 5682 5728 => 5682.51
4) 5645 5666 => 5645.99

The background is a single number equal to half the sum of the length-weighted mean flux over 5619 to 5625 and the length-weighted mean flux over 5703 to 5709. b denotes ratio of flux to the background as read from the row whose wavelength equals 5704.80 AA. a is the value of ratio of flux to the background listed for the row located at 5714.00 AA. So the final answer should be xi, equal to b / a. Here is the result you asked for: 0.83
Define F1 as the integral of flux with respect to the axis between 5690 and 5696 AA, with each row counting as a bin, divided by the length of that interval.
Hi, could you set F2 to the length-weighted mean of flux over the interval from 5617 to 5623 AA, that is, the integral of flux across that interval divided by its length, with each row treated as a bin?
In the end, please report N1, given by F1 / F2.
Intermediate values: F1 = 44.4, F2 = 59.0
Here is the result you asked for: 0.75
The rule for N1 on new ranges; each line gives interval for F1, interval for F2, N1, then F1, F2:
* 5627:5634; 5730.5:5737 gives 1.05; 47.4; 45.0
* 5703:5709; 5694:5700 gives 0.89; 43.3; 48.8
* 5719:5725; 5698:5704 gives 0.95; 45.9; 48.1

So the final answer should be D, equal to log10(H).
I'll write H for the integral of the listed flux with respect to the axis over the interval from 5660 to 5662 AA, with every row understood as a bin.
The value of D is 2.07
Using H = 116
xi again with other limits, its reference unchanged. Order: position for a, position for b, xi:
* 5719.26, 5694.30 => 1.04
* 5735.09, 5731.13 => 0.95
